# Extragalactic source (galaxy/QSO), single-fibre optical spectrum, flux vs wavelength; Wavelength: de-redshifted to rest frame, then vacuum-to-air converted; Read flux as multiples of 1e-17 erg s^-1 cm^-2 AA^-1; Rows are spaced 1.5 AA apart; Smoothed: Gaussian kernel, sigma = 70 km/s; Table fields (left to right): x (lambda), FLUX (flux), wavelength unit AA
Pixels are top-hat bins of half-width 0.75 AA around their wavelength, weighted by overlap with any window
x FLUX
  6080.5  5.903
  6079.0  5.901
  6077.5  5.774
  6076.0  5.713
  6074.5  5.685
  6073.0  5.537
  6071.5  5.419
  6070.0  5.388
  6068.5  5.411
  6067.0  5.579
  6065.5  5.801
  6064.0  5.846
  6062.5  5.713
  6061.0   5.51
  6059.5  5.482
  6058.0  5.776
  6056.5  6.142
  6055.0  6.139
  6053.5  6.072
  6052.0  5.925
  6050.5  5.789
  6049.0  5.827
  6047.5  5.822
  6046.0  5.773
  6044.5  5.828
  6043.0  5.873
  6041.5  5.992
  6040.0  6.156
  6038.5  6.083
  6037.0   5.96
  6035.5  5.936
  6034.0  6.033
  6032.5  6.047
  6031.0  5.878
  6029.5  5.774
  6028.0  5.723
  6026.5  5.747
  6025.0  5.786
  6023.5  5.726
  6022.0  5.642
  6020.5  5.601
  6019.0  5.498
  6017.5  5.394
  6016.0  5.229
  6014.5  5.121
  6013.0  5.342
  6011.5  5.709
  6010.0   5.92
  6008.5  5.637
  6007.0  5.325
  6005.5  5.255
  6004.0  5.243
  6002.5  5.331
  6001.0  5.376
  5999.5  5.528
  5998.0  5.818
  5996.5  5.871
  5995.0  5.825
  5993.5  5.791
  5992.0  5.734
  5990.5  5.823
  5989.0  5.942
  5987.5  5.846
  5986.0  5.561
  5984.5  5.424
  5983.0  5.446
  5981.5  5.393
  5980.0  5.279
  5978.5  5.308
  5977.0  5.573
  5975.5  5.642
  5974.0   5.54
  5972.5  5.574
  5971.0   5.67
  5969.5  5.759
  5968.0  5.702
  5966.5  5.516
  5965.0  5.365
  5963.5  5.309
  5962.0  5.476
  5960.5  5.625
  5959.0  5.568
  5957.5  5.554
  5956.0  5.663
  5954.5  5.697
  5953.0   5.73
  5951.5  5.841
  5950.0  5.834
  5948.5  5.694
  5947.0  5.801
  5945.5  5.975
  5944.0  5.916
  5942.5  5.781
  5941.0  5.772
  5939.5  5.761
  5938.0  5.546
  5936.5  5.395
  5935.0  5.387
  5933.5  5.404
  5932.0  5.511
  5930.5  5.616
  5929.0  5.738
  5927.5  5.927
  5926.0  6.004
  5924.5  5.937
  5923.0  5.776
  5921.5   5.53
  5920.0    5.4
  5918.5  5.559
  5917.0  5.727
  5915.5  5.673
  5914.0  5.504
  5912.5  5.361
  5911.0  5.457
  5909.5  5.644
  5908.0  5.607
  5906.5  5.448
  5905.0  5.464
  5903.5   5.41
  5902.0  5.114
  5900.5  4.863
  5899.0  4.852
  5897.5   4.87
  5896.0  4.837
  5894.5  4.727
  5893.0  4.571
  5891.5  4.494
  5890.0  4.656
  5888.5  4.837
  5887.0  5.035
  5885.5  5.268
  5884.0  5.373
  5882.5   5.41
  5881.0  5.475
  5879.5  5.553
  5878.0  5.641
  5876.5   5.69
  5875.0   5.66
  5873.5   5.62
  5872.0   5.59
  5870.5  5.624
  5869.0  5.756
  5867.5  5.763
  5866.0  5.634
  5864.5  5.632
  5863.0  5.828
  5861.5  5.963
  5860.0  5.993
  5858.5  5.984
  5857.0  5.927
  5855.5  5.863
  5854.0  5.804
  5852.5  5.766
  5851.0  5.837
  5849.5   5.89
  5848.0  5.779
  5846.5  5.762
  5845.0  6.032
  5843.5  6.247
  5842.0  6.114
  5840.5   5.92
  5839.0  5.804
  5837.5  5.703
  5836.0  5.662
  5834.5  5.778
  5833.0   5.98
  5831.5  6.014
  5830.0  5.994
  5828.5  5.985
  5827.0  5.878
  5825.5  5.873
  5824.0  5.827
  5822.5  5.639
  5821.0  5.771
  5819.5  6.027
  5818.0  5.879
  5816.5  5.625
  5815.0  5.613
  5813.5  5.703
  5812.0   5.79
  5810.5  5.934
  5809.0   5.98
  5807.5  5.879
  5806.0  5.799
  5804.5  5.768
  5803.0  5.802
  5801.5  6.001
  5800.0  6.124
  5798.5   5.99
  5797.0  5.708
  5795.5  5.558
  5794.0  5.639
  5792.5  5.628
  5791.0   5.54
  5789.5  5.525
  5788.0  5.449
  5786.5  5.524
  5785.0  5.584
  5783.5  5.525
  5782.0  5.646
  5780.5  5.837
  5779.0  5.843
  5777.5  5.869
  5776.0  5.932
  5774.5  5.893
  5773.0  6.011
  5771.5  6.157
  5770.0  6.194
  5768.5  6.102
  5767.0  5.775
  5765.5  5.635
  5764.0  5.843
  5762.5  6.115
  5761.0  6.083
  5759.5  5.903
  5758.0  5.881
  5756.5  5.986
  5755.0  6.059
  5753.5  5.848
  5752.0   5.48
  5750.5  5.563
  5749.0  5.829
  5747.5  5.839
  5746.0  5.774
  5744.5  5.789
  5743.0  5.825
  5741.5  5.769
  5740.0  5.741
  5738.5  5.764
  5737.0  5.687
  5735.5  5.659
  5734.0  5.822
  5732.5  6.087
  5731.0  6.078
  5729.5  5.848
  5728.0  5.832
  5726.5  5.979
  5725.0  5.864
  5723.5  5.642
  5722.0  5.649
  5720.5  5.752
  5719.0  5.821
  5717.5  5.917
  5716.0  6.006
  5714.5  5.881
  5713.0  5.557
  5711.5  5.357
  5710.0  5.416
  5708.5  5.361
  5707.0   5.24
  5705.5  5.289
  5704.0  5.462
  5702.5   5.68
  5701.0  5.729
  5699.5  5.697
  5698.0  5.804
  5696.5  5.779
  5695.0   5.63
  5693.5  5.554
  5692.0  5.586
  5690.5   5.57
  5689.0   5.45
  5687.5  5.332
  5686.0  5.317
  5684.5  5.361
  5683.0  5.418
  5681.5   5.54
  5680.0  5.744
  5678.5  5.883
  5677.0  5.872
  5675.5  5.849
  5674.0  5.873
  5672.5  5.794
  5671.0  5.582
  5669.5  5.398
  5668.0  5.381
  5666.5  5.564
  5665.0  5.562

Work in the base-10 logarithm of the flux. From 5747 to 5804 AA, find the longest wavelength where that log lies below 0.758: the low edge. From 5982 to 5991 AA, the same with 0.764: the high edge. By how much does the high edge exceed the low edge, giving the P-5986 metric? 189.0 AA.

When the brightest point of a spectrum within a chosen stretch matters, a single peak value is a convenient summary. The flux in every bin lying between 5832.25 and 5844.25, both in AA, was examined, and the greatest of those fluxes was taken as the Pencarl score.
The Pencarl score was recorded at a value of 6.247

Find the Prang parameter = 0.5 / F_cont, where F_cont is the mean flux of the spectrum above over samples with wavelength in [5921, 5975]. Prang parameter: 0.088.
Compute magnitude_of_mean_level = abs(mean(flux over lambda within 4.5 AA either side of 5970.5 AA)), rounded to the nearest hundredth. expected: 5.63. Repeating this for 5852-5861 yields 5.89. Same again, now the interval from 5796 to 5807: 5.88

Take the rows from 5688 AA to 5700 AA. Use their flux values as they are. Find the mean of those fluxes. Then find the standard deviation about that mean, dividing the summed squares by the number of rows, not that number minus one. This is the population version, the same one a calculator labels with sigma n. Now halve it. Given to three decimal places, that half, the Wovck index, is 0.056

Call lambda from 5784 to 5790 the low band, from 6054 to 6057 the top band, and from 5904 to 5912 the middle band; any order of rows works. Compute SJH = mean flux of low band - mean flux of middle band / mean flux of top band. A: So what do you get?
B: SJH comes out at 4.62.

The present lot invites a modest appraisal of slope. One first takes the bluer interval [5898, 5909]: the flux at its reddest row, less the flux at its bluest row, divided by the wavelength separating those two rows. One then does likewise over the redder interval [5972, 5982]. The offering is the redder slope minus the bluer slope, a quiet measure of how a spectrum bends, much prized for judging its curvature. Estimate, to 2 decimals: -0.10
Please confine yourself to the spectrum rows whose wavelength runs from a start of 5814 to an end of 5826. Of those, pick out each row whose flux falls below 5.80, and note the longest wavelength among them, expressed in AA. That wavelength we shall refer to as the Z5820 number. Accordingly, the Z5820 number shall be 5822.5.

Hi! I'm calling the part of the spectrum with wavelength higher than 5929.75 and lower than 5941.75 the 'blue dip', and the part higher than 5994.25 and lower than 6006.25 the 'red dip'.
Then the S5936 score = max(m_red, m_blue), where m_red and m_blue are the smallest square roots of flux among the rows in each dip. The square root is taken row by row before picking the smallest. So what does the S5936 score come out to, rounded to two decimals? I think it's 2.32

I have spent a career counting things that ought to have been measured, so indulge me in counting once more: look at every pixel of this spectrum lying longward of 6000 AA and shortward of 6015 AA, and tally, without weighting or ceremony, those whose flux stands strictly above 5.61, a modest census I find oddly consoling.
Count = 3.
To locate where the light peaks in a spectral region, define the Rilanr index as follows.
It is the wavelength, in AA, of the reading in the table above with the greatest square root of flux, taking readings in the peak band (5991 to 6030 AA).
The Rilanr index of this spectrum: 6010.0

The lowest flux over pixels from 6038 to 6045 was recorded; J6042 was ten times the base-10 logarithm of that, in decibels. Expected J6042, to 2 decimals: 7.66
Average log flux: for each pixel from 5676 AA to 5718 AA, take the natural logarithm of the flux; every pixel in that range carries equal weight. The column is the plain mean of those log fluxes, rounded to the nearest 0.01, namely 1.72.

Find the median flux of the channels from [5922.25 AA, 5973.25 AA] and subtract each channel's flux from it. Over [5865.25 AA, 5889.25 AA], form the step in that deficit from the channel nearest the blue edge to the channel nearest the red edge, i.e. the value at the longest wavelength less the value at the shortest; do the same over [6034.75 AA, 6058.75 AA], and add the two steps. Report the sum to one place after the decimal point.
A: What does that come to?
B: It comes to 1.0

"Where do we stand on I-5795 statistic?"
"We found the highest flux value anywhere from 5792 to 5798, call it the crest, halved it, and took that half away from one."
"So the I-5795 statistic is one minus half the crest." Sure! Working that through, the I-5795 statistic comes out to -1.85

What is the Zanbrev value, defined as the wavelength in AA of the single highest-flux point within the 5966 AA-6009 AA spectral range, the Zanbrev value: 5989.0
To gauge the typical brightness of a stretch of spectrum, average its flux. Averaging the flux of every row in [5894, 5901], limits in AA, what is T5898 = 4.83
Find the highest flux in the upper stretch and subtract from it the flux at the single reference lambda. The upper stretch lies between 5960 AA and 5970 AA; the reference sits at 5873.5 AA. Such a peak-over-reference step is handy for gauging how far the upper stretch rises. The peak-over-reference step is 0.14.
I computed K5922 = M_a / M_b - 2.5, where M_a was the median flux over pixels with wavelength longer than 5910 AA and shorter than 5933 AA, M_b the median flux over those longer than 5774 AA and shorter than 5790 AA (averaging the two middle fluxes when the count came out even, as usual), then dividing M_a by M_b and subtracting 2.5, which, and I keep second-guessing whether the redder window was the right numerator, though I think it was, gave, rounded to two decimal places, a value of -1.51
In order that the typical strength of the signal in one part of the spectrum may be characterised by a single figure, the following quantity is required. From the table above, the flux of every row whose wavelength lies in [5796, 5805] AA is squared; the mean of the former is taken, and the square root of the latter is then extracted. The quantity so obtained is 5.90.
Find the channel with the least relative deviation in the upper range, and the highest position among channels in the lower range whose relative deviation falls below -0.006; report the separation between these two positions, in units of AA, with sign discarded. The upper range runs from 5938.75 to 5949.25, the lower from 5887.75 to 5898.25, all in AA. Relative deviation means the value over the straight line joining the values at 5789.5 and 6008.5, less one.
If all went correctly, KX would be 51.0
